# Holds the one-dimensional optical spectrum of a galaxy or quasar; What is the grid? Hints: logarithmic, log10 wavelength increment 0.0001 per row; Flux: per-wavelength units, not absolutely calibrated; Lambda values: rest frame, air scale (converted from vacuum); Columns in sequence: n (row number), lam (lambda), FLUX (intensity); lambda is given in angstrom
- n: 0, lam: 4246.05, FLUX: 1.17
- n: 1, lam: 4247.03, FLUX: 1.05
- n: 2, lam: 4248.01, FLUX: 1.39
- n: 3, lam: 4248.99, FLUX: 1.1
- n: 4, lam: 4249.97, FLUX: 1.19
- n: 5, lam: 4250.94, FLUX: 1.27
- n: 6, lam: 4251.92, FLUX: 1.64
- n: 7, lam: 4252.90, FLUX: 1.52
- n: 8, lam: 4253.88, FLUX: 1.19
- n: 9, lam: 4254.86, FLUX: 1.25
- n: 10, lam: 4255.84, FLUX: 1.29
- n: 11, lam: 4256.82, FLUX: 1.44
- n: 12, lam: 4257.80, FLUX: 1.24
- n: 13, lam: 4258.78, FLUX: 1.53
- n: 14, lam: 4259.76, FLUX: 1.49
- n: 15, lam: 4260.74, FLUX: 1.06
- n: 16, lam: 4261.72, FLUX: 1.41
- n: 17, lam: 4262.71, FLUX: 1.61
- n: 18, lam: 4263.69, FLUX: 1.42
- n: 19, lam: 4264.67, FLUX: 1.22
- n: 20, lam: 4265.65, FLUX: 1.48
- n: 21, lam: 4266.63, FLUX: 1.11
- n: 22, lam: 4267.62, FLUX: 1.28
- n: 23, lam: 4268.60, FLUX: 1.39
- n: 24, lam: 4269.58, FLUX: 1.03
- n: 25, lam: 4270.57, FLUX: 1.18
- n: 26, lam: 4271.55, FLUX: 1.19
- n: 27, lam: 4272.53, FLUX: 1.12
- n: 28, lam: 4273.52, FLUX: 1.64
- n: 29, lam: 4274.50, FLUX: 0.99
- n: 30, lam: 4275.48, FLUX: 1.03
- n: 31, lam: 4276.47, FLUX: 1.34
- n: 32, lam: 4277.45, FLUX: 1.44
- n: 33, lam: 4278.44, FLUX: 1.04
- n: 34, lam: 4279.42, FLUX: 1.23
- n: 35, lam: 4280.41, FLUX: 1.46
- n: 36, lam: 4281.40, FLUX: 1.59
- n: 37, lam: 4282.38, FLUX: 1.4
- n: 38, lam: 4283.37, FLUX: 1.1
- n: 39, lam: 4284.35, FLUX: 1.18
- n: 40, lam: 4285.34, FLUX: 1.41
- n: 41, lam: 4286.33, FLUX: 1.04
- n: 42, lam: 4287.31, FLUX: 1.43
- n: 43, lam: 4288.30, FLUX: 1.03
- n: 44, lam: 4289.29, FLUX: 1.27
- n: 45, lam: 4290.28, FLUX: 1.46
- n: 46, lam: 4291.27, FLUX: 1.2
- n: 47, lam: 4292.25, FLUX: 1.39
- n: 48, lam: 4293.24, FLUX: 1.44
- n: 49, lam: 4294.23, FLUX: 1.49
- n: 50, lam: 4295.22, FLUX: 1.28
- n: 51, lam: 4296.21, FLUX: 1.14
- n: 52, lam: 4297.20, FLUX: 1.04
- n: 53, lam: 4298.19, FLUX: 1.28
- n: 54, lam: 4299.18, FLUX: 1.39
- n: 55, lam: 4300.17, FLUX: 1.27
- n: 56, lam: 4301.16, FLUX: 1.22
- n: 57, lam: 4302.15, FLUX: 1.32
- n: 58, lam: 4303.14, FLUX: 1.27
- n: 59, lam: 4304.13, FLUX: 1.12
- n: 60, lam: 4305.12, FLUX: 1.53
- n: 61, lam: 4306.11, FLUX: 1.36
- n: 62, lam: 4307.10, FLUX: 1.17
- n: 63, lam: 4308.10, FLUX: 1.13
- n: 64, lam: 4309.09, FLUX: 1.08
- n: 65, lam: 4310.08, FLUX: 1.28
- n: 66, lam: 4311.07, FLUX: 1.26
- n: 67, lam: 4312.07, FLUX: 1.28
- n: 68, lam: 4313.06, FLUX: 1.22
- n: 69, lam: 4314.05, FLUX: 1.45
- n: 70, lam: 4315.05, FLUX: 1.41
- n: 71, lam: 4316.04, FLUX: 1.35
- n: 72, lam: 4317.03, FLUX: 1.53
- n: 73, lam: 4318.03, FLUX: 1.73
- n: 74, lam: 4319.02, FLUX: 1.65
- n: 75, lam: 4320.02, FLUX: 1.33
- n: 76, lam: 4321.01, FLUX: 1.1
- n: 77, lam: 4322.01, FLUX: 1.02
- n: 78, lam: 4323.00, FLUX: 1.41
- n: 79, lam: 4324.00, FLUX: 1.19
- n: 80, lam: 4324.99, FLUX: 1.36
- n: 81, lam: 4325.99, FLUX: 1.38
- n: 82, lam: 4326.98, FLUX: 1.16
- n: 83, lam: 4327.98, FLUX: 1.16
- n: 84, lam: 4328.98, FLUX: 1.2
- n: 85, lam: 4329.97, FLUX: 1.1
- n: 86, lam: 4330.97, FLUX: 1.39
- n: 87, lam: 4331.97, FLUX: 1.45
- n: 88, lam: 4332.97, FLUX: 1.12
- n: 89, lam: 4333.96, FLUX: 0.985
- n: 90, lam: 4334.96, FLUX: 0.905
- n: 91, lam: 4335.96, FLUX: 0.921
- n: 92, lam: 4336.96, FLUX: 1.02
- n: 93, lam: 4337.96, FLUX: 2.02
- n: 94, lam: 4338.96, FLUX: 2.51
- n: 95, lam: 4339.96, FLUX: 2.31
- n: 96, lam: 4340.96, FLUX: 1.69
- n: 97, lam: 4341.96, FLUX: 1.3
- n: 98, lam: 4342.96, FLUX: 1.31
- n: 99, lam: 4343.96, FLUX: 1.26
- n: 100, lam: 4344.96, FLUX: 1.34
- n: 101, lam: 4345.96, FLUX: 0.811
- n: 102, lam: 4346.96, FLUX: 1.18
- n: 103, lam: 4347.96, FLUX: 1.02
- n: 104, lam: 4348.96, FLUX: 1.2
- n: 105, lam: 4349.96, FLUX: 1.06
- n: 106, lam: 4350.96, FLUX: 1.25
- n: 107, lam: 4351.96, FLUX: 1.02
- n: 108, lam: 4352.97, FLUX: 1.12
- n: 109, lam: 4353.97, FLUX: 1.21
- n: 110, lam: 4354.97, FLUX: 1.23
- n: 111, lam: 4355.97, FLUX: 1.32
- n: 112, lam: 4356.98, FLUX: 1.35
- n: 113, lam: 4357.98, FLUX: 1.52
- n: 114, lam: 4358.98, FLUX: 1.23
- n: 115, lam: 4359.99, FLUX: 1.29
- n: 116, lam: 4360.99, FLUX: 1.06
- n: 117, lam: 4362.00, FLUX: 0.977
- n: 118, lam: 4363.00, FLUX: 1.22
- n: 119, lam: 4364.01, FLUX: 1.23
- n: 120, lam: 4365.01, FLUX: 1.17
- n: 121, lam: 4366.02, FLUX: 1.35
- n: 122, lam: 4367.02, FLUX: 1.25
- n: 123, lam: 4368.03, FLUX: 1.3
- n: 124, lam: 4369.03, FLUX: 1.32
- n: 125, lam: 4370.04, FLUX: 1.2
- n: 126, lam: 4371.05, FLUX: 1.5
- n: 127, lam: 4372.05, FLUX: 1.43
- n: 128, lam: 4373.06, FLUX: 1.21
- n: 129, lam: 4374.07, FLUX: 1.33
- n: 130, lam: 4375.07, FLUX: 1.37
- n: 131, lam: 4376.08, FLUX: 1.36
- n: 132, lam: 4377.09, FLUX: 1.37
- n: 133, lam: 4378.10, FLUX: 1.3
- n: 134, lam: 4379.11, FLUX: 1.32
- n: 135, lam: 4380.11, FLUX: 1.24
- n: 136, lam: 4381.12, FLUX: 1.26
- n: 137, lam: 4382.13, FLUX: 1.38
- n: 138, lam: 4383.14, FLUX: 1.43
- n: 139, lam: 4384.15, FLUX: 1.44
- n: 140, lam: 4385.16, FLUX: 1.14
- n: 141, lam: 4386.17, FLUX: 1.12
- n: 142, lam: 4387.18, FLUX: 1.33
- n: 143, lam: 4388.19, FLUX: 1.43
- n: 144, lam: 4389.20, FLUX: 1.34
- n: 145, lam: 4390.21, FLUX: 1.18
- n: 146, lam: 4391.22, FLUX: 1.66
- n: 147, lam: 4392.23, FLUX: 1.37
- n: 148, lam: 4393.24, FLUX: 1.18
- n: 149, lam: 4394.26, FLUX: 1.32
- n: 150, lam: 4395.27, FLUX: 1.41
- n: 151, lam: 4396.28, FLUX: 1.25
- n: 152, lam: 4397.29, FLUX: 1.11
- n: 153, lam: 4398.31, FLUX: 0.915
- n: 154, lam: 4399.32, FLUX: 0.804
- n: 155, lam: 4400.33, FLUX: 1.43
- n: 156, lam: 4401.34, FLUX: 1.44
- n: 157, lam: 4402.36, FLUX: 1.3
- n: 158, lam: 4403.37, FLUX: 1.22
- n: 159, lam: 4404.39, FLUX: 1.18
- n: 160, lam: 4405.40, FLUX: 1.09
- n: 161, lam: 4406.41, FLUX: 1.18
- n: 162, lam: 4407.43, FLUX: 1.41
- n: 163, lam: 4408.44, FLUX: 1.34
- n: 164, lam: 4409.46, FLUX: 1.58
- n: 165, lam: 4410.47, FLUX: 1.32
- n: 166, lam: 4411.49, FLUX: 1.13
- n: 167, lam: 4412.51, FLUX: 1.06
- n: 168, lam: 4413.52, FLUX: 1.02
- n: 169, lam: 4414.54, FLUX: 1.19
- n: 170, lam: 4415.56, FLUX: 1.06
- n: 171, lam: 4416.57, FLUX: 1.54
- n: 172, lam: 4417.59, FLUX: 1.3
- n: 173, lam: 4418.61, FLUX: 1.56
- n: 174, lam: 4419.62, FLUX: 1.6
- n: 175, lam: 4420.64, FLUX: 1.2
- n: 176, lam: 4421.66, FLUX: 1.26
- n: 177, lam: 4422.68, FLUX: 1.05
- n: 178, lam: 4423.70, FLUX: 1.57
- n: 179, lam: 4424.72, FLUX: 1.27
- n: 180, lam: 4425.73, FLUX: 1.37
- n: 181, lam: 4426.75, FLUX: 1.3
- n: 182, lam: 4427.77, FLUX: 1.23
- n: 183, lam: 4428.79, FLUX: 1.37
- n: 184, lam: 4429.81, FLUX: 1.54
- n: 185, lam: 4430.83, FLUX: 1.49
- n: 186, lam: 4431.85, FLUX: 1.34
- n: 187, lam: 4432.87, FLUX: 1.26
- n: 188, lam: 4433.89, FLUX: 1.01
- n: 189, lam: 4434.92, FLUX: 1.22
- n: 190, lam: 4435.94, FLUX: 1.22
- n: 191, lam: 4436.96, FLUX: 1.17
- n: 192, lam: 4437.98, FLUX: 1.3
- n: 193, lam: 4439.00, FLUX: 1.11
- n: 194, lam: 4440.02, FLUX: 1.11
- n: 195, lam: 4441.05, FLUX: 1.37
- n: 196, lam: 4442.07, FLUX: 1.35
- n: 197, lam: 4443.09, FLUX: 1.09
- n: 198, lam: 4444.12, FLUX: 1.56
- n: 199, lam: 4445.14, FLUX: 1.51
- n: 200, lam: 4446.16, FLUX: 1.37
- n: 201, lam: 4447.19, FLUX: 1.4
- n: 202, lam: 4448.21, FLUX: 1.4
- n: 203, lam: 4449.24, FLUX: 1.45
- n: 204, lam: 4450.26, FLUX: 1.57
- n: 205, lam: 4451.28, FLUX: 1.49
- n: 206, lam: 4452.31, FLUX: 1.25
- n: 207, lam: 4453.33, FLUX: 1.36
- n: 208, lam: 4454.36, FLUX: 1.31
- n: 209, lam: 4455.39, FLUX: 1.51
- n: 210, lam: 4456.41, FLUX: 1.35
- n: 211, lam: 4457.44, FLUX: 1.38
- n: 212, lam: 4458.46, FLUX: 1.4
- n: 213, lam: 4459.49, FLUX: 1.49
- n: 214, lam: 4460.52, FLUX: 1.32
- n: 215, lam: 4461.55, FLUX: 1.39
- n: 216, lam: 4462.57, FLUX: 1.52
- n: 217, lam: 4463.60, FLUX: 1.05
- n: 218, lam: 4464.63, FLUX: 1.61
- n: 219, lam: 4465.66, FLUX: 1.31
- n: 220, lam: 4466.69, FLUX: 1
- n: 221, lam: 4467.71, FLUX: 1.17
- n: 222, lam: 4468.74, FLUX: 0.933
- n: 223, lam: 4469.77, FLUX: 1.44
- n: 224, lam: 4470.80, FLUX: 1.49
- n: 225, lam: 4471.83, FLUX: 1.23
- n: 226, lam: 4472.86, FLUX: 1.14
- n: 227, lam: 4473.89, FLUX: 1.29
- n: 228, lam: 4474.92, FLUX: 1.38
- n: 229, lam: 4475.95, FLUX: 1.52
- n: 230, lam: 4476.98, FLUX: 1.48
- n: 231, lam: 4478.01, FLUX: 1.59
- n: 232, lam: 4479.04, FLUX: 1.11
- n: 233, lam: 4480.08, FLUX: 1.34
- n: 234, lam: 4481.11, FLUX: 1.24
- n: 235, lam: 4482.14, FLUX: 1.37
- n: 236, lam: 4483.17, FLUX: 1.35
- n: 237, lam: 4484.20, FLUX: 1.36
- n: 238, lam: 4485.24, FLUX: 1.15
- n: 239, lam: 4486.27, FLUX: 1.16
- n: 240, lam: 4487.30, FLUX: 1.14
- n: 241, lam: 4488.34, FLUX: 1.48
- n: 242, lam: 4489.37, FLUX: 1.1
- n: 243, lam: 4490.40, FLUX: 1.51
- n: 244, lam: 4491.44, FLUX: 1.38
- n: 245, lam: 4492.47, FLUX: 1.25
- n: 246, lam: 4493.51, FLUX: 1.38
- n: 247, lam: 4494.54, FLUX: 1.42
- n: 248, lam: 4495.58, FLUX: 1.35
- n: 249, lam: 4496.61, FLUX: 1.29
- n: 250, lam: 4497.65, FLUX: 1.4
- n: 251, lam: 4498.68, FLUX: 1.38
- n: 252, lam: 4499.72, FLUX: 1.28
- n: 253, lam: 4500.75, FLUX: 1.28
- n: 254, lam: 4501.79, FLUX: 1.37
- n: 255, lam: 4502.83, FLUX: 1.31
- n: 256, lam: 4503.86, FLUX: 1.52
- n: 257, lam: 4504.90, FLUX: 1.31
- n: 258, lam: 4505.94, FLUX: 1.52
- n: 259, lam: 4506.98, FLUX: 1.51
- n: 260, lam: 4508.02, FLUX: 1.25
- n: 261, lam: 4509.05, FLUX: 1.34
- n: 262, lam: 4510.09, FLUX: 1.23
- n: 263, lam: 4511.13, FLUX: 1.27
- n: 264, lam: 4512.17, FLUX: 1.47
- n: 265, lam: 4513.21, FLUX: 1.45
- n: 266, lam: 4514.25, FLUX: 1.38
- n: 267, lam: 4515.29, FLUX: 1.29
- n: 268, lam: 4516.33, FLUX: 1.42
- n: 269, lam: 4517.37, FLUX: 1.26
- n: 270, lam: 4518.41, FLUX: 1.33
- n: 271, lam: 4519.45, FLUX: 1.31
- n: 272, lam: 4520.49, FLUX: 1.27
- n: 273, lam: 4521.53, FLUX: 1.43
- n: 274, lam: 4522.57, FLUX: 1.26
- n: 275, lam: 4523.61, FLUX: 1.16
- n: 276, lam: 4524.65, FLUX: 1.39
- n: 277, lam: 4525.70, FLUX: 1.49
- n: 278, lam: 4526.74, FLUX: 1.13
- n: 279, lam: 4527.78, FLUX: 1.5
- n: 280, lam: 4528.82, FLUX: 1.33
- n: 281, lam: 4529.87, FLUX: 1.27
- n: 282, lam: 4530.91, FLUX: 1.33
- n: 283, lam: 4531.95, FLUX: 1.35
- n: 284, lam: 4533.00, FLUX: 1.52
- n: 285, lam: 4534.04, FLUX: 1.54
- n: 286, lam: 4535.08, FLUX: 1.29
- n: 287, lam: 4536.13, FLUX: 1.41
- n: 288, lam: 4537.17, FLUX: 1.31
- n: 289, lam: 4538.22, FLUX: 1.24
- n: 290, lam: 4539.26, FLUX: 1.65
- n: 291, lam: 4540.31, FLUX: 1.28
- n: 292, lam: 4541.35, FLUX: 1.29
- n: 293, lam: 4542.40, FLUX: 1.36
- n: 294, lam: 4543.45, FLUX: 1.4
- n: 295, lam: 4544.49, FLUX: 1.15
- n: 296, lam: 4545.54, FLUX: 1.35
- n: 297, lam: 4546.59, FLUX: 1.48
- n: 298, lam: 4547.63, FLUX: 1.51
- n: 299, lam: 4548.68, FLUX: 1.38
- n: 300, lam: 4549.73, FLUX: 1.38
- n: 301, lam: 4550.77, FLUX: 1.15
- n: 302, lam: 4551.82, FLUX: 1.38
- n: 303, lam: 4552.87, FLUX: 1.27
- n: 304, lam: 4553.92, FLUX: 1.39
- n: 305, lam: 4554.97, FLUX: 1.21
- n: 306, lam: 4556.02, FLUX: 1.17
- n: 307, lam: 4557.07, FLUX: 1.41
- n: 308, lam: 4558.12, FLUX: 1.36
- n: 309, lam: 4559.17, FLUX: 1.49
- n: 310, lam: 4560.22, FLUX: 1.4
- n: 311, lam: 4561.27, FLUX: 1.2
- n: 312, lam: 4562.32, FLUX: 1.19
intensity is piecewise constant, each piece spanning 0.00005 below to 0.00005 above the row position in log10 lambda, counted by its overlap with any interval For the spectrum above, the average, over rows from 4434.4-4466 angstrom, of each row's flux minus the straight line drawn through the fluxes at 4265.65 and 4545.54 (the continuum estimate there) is -0.041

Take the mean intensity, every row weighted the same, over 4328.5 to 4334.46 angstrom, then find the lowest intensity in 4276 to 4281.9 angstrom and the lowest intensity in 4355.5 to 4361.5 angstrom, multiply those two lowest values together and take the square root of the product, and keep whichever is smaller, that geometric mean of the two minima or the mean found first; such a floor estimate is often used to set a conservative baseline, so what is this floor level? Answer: 1.05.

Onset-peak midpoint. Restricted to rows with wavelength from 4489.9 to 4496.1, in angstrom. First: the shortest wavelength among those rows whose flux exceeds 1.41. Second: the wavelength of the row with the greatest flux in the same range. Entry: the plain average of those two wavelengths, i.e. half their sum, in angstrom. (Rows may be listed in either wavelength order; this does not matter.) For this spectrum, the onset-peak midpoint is 4490.4 angstrom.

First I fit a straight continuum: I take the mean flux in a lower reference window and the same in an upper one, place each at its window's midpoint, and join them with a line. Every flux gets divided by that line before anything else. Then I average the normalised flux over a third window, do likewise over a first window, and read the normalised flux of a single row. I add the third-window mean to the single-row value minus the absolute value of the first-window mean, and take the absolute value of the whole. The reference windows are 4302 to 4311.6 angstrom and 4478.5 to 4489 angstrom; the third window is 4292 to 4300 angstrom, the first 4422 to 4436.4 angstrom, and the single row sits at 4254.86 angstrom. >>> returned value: 1.02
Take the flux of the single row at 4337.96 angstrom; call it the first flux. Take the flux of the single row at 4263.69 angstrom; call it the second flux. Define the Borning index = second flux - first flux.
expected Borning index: -0.60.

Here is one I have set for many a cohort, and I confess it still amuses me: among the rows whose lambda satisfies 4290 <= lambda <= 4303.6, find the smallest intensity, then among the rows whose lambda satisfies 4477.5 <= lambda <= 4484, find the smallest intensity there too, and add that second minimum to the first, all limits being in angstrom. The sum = 2.15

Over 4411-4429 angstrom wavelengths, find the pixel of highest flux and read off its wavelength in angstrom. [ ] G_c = 4419.62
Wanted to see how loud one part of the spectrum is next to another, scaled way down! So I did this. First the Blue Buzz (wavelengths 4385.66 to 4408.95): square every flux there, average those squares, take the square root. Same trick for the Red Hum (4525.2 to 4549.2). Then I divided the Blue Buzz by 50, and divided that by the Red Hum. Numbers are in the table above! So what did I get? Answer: 0.0185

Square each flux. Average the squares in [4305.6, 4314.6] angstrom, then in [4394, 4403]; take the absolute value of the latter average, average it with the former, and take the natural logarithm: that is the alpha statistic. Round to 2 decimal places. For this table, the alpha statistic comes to 0.44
